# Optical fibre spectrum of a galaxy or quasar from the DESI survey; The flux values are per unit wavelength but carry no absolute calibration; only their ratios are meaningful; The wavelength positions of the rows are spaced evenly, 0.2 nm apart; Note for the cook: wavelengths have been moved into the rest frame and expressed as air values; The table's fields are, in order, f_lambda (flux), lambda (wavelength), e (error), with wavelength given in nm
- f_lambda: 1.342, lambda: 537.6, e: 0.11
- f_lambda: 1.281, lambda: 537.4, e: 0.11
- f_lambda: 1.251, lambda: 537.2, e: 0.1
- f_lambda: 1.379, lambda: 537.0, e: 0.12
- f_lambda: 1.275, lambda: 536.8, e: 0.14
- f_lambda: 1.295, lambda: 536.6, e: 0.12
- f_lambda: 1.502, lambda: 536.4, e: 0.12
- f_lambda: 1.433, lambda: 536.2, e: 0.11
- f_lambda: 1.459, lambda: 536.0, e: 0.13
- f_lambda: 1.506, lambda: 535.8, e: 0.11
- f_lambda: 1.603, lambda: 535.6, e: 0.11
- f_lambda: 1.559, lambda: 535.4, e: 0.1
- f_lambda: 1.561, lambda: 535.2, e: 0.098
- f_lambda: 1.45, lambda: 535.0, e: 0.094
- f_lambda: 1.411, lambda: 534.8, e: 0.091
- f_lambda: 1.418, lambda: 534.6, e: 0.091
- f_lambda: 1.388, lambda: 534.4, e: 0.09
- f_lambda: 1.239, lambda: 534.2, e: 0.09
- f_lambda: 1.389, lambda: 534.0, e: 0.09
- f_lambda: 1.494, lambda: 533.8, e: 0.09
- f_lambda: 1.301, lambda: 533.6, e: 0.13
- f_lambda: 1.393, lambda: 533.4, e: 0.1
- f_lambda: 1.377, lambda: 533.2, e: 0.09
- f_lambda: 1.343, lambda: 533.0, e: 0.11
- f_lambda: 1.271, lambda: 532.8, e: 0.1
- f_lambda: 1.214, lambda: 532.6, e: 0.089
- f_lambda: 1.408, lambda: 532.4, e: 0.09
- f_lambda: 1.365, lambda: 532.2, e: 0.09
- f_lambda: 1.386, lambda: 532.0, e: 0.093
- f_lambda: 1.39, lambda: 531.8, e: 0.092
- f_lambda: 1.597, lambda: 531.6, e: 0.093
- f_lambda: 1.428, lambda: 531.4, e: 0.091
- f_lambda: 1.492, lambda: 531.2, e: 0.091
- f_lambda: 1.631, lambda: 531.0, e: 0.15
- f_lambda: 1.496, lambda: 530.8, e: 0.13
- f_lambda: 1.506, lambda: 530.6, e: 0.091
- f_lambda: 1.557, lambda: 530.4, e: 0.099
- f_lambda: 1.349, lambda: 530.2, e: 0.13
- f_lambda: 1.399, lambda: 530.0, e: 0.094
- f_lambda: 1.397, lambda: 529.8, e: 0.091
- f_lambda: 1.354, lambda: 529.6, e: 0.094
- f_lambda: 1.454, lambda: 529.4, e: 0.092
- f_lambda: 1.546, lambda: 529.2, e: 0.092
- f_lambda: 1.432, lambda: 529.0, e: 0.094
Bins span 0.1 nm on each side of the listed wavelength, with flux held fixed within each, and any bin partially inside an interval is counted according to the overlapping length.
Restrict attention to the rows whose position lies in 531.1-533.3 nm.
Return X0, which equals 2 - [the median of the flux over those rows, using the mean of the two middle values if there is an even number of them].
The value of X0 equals 0.61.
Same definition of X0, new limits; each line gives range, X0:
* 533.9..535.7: 0.58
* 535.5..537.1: 0.55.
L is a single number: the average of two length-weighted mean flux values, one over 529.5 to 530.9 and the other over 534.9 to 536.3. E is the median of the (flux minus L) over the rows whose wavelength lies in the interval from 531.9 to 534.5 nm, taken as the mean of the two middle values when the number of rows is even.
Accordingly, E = -0.10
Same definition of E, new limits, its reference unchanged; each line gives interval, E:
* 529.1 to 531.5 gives 0.00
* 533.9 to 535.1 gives -0.07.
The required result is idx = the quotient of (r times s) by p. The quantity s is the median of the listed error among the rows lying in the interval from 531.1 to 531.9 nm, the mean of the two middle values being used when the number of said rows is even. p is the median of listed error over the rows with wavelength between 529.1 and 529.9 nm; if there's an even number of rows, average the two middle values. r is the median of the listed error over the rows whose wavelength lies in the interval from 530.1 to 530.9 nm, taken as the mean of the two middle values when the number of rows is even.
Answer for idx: 0.114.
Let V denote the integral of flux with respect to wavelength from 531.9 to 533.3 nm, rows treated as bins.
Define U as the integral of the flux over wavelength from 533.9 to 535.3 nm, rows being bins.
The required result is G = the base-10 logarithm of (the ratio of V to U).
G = -0.02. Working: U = 2.0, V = 1.9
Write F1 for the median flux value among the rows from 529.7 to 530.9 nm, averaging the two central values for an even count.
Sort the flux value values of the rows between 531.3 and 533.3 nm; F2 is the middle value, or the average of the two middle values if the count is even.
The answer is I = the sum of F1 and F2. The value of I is 2.829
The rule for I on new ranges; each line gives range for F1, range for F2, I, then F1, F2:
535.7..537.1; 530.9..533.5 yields 2.823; 1.43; 1.39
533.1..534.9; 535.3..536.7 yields 2.891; 1.39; 1.50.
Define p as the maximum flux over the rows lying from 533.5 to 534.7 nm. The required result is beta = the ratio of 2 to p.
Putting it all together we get 1.34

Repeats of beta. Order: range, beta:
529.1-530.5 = 1.28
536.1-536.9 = 1.33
